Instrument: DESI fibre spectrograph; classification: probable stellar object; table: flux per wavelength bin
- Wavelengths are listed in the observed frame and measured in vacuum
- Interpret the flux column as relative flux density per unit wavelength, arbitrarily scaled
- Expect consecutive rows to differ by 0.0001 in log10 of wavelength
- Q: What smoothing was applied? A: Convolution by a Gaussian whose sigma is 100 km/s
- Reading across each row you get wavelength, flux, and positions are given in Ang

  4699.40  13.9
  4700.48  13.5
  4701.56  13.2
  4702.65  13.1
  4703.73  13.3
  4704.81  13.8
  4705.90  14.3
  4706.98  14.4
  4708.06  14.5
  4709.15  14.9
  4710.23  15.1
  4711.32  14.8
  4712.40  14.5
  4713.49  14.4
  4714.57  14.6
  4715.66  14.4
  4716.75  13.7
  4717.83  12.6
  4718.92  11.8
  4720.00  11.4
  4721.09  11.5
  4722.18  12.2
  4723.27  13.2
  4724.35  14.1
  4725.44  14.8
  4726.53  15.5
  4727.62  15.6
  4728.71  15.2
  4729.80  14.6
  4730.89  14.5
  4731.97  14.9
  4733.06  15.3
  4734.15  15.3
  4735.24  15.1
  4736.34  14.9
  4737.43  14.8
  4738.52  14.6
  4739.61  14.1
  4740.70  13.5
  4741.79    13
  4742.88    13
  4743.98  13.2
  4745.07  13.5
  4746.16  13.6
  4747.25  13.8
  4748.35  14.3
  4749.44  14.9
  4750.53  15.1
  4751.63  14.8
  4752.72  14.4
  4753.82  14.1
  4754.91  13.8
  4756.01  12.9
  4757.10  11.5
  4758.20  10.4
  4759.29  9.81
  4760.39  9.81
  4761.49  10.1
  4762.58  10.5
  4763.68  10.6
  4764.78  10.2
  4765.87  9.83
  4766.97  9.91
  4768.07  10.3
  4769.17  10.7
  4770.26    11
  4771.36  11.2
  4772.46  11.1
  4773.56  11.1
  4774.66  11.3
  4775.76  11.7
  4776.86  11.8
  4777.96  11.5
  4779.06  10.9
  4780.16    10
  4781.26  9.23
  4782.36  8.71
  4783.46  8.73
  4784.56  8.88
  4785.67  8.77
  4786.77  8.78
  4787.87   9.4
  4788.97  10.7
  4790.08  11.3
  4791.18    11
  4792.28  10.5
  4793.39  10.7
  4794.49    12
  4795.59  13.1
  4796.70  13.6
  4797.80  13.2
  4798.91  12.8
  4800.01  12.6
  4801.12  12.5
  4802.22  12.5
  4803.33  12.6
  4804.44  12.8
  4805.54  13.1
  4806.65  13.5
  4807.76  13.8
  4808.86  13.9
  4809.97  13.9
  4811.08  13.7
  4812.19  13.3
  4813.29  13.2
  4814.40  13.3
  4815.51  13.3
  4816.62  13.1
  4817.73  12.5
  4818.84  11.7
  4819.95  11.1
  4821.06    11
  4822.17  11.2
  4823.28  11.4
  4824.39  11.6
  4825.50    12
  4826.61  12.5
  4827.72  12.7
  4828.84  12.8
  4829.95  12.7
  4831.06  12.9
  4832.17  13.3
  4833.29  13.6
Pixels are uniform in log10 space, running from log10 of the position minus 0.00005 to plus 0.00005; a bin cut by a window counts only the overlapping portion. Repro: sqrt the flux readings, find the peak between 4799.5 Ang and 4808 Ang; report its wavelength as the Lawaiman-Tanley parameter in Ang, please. 4807.76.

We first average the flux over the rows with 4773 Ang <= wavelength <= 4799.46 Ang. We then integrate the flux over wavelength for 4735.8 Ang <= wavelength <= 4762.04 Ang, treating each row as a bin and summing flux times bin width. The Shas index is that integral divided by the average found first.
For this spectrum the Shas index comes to 32.1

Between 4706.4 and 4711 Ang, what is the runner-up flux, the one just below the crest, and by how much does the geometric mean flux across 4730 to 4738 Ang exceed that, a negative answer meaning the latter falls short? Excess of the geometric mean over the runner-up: 0.1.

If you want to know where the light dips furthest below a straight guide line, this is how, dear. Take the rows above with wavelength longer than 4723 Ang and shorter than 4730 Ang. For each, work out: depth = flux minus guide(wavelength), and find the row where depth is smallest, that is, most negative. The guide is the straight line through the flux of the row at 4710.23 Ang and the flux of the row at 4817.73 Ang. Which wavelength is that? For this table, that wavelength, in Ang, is 4723.27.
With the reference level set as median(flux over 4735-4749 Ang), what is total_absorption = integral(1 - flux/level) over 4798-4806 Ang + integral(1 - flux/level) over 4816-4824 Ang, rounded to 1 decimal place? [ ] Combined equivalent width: 1.8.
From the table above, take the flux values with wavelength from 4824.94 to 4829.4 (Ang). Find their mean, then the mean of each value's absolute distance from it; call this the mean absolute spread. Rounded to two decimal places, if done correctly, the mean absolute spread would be 0.25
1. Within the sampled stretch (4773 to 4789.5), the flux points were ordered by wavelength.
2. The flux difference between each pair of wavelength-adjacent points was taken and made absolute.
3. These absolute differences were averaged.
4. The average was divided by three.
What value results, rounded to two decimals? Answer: 0.14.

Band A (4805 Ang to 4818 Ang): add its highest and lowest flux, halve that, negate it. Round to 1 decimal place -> -13.2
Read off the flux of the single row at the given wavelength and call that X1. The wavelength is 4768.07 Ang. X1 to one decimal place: 10.3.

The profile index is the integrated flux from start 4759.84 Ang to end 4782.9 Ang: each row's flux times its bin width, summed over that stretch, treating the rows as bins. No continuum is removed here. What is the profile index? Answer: 243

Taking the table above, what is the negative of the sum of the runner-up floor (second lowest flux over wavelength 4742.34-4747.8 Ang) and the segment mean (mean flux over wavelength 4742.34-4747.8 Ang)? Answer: -26.6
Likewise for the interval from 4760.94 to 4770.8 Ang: -20.3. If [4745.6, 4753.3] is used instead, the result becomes -28.2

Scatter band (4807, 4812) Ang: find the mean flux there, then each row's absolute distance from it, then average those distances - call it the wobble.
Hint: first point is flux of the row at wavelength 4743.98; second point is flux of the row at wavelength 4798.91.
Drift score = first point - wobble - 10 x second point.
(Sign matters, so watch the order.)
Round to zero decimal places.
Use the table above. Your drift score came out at -115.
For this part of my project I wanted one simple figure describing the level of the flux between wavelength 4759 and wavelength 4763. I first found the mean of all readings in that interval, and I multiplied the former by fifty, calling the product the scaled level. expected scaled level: 503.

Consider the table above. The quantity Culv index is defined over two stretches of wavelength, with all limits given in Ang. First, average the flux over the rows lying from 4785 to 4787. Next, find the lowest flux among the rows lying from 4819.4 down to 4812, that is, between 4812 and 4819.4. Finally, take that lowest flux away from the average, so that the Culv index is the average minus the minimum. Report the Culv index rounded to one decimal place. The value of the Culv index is -2.9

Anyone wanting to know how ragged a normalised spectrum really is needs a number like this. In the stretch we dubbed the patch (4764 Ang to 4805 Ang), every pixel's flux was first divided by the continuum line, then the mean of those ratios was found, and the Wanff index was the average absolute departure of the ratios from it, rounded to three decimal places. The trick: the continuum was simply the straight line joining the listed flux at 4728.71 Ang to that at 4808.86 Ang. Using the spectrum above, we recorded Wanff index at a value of 0.084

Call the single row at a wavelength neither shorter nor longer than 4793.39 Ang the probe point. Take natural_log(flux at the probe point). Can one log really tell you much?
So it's 2.37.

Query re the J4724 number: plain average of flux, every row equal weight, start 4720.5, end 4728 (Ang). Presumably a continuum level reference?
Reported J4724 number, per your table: 13.8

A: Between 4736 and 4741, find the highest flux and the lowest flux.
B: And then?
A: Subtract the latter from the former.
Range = 1.4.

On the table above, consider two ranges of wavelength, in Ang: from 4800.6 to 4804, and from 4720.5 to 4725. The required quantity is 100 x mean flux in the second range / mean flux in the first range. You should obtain 102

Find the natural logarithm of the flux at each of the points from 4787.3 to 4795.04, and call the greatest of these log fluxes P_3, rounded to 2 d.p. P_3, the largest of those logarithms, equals 2.48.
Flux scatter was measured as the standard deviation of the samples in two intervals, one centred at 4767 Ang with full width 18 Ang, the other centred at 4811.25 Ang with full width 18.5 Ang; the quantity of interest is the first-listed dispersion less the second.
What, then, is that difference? -0.17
